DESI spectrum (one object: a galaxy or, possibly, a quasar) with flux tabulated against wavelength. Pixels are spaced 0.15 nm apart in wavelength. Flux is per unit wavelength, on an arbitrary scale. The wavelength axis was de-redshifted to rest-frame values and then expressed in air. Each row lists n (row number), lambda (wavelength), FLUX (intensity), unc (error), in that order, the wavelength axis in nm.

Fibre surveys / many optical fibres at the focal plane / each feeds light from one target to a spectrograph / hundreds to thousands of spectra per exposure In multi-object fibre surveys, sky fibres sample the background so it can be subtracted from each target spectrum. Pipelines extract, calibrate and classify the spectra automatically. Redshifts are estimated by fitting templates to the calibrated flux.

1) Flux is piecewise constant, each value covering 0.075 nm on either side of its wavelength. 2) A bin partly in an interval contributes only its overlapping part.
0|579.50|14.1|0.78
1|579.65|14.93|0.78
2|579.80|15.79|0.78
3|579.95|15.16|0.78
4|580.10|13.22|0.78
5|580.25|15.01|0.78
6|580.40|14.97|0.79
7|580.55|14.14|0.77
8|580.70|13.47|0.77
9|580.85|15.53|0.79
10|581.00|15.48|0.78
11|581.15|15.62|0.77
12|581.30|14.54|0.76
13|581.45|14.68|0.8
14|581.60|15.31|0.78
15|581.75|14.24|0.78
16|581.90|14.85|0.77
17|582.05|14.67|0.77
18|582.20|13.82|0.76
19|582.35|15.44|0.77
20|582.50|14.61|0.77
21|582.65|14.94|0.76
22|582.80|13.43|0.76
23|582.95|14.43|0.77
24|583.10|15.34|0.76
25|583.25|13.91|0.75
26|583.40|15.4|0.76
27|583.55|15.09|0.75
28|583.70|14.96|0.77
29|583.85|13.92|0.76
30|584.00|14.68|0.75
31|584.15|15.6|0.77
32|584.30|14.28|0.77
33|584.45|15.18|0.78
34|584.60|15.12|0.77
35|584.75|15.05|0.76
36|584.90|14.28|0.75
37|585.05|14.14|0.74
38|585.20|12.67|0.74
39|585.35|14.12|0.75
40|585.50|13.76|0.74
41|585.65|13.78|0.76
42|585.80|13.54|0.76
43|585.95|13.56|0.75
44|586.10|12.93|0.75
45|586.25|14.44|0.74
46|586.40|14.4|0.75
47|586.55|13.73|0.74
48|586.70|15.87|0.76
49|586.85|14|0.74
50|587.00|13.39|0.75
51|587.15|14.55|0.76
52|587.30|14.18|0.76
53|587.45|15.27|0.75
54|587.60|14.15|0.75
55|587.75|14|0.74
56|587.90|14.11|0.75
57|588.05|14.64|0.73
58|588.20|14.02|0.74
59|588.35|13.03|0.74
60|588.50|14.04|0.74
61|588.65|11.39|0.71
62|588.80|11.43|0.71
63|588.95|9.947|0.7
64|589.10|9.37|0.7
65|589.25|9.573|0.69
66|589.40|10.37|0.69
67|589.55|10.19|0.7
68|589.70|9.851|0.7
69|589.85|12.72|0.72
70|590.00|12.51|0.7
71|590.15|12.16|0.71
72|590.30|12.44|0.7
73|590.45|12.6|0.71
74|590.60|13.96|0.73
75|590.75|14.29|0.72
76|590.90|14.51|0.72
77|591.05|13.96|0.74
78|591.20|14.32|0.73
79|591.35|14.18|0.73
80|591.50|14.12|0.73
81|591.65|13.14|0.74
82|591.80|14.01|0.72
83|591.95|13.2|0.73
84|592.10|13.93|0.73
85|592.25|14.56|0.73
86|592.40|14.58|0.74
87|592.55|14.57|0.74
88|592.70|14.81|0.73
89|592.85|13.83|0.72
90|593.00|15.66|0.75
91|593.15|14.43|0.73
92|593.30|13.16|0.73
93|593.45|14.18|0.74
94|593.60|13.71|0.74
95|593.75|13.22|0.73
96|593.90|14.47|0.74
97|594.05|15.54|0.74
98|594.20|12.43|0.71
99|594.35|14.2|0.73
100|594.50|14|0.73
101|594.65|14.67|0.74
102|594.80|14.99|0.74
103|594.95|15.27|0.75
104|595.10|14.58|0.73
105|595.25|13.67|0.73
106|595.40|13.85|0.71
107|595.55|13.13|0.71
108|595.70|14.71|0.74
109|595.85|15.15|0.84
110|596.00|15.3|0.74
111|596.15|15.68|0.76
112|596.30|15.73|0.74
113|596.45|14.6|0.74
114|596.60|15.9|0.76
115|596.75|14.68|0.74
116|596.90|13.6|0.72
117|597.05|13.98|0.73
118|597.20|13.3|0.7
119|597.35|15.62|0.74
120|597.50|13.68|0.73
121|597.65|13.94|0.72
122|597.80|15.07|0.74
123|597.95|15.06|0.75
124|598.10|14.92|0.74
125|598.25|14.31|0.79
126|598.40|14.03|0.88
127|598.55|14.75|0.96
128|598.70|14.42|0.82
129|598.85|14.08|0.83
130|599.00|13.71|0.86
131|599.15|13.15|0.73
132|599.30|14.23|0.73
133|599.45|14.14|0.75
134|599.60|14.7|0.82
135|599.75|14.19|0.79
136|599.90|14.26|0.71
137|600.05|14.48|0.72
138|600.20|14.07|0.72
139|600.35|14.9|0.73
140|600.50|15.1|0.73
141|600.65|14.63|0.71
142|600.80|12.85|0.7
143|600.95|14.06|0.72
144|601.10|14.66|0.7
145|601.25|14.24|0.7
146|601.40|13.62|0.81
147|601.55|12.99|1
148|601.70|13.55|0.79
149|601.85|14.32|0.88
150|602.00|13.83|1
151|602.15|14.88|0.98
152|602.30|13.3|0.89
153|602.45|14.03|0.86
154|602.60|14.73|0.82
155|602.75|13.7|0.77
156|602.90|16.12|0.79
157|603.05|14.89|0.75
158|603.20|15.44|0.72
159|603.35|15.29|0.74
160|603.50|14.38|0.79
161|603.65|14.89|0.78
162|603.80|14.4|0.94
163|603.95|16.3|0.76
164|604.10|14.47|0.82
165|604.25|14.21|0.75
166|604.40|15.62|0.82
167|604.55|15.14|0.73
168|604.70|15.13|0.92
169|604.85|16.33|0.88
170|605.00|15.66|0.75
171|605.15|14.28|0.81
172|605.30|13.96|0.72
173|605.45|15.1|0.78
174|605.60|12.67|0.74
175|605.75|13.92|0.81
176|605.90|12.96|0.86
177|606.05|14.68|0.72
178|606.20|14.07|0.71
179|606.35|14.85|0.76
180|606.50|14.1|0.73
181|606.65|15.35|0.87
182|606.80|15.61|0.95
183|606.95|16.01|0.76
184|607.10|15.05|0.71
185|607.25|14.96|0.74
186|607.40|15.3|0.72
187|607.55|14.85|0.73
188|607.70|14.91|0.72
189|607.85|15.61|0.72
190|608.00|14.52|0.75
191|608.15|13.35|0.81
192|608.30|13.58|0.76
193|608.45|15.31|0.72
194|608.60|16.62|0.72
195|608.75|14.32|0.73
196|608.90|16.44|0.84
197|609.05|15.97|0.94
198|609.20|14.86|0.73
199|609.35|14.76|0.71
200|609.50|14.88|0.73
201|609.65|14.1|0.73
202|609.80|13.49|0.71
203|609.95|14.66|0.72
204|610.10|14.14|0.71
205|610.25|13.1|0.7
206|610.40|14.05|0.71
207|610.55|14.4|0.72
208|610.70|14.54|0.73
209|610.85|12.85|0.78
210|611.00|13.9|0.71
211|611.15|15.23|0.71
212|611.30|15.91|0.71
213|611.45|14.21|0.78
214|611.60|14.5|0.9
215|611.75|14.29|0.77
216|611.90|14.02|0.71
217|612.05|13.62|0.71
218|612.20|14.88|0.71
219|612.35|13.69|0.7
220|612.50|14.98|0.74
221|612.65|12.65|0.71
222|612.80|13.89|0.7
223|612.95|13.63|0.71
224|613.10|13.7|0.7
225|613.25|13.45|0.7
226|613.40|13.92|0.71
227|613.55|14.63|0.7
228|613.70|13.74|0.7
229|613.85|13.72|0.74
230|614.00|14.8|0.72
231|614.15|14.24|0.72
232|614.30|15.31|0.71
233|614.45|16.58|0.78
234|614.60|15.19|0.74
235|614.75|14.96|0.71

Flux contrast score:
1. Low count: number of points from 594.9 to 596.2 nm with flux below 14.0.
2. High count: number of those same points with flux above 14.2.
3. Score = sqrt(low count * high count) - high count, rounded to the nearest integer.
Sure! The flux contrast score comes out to -2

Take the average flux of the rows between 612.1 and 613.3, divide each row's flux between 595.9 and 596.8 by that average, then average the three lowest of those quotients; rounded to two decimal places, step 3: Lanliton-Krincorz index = 1.07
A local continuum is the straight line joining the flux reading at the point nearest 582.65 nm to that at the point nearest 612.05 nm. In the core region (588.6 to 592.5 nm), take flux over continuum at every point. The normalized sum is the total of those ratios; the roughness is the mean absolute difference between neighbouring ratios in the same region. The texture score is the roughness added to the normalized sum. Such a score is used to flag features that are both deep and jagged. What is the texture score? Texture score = 22.5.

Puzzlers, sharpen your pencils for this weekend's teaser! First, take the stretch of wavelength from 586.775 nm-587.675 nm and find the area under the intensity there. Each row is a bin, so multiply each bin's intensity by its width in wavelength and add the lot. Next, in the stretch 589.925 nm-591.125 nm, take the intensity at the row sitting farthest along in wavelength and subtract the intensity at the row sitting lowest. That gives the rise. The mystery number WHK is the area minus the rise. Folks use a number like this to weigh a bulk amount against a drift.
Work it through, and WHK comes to 11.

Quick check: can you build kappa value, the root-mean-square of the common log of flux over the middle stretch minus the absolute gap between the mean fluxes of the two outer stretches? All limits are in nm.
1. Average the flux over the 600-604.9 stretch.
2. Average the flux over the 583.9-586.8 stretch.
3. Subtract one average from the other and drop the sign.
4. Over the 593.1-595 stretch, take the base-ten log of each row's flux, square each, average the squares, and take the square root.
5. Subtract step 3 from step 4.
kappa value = 0.86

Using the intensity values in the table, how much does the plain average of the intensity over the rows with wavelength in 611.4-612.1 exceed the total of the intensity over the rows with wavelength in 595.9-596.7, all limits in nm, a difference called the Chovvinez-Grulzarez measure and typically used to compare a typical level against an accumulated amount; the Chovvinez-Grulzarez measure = -63.1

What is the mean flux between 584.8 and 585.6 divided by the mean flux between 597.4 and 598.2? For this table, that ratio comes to 0.95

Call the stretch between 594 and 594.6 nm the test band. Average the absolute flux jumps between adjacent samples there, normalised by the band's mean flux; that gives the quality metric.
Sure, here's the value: 0.12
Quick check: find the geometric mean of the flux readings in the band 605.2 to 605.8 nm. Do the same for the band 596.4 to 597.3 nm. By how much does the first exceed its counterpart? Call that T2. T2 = -0.4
